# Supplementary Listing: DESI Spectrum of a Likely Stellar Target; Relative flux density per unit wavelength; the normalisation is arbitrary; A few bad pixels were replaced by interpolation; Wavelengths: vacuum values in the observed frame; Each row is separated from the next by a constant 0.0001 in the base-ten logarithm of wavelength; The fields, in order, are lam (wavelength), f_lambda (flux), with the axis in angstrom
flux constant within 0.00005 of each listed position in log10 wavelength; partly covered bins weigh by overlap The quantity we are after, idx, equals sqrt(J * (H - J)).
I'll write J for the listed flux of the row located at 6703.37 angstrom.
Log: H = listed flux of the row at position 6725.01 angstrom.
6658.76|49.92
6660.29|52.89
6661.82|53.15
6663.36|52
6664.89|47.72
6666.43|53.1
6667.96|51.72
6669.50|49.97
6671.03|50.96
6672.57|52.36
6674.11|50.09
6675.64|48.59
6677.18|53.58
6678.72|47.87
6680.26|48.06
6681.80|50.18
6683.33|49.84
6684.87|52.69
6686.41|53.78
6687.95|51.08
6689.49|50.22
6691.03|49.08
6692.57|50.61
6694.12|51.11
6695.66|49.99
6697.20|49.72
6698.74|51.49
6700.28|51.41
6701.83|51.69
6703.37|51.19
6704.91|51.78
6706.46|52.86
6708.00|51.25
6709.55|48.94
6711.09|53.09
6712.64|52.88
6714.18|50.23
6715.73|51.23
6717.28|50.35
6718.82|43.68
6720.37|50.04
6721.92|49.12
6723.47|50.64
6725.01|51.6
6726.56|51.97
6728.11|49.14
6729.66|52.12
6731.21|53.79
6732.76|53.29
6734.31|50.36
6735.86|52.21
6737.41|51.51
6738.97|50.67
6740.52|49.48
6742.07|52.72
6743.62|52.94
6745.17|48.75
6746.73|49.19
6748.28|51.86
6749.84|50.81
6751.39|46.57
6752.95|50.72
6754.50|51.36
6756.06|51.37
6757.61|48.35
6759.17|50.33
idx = 5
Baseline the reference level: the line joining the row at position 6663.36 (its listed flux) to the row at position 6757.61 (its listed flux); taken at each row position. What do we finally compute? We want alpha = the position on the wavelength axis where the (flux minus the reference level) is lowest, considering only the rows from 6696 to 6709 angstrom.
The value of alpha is 6697.20 angstrom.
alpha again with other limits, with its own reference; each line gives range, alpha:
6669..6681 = 6678.72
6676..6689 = 6678.72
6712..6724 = 6718.82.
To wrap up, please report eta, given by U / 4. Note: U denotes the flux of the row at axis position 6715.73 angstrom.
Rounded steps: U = 51.23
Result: 12.8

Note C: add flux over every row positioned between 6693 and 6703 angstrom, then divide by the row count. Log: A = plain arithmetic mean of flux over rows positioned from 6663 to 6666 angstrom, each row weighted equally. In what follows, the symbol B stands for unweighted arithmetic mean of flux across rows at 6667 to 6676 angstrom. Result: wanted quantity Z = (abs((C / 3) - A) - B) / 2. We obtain -8.9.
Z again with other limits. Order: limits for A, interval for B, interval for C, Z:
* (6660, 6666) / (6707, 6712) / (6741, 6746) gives -8.4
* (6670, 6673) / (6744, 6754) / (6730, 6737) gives -7.7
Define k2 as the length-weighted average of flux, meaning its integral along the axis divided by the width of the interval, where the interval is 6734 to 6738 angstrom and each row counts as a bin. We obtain 51.5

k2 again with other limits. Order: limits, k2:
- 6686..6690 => 51.6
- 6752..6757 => 50.9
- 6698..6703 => 51.5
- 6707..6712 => 51.2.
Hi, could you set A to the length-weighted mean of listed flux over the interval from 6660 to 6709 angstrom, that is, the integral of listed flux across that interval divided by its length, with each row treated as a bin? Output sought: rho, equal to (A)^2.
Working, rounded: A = 51.0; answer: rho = 2598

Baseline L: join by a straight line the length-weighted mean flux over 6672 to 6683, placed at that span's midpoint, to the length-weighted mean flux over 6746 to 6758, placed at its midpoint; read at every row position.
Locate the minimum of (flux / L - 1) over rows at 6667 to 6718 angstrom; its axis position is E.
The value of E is 6678.72 angstrom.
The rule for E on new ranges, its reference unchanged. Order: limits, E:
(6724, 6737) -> 6728.11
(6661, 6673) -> 6664.89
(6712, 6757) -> 6718.82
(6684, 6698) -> 6691.03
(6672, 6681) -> 6678.72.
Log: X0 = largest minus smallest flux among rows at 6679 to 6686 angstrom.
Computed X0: 4.6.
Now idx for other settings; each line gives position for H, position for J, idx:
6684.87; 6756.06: 8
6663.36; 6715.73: 6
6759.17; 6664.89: 11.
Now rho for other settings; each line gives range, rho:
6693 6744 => 2604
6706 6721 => 2542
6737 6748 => 2577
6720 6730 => 2563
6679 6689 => 2579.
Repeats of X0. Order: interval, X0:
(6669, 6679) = 5.7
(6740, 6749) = 4.2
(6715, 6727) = 8.3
